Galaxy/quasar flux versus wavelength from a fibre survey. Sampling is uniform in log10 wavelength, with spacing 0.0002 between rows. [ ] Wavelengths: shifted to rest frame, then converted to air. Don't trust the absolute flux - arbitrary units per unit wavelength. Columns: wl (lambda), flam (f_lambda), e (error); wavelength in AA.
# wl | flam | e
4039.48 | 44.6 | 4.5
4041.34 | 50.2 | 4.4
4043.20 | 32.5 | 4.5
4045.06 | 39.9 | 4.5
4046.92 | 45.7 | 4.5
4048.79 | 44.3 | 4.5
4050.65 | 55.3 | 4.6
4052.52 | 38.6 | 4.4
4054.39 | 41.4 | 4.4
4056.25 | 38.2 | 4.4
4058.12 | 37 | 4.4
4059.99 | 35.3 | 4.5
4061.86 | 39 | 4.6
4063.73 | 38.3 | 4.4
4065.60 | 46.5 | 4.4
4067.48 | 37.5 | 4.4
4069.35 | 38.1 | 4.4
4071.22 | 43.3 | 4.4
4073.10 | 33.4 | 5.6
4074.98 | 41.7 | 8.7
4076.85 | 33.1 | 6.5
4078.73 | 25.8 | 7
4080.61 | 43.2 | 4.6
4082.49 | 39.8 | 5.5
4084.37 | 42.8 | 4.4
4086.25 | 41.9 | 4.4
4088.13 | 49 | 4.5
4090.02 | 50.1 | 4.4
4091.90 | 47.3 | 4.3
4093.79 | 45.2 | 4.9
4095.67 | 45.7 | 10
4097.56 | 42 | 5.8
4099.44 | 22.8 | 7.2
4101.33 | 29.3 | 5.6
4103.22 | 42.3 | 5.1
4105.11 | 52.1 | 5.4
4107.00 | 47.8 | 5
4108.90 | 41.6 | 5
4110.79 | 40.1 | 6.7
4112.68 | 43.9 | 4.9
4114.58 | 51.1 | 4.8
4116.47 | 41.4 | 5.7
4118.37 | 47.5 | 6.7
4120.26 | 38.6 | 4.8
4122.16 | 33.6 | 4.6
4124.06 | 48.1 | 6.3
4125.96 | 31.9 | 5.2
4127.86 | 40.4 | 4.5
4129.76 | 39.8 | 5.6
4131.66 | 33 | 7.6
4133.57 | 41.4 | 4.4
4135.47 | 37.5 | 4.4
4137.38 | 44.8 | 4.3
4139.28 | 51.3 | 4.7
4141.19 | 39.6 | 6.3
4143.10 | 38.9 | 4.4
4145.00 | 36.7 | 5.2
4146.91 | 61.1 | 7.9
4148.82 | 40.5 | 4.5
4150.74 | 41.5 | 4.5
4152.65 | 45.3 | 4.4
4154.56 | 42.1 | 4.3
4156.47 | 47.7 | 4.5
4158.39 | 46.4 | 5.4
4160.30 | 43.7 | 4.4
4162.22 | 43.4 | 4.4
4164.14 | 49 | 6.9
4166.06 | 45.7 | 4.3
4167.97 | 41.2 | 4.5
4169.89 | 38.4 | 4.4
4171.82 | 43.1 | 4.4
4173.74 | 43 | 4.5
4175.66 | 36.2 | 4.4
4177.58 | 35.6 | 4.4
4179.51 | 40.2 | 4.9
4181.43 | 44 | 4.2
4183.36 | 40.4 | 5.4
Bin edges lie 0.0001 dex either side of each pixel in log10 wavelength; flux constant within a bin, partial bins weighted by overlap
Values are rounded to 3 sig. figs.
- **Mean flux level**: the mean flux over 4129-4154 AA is 42.4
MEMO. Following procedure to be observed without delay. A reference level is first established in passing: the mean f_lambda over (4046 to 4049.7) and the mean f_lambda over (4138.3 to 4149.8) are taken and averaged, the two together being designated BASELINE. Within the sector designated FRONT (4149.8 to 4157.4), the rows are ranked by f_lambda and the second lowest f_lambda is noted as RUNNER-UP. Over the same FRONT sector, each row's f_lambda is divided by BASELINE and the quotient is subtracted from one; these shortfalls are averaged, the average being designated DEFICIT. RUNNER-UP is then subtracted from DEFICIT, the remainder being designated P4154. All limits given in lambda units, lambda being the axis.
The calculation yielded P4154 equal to -42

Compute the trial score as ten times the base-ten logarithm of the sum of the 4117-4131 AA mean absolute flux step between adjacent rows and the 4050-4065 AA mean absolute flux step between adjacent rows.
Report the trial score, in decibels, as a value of 11.22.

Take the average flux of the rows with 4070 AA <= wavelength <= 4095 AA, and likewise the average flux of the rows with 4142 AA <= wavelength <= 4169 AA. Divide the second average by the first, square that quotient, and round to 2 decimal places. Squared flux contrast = 1.16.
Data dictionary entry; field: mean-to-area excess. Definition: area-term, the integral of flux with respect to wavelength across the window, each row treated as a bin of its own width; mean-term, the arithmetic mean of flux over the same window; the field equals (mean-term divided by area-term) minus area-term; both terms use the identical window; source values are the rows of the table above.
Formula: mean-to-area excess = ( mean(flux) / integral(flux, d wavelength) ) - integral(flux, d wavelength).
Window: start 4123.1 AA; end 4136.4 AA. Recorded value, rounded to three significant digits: -517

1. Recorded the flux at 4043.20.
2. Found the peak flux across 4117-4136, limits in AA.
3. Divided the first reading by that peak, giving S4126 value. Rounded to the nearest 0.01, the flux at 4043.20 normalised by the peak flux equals 0.68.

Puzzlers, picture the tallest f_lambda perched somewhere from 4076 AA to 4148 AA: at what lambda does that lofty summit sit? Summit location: 4146.91 AA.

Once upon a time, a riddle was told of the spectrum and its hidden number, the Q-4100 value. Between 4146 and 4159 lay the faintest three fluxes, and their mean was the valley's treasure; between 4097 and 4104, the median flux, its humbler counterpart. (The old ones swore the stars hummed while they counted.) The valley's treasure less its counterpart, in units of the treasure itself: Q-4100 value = 0.138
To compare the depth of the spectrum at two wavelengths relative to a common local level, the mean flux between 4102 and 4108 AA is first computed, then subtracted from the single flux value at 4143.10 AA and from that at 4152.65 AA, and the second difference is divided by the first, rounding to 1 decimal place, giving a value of 0.2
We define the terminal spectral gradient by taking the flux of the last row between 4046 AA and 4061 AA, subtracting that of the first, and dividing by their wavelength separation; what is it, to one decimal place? -0.8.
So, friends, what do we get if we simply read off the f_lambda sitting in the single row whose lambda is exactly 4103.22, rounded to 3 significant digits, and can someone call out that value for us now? 42.3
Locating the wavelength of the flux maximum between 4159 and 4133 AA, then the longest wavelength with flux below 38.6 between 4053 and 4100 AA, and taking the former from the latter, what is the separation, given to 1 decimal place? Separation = -47.5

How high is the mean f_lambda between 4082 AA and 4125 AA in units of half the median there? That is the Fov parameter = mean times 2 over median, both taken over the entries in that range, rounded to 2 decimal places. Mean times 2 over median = 2.00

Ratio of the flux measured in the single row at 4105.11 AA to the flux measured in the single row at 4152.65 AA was 1.15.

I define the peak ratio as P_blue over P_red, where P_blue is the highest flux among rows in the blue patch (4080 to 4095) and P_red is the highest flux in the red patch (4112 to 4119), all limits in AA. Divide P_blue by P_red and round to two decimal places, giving 0.98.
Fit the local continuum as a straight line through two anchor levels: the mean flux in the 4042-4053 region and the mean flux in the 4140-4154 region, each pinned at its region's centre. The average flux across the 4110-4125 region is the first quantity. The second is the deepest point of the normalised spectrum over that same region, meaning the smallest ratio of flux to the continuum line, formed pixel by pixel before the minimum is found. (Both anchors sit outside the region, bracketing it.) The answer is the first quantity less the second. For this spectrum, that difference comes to 42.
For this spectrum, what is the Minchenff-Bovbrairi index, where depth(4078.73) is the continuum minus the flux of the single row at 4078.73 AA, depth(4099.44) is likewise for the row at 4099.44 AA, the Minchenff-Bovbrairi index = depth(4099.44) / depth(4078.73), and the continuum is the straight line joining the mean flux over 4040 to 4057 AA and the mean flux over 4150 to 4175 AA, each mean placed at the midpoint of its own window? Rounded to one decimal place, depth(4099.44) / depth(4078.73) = 1.2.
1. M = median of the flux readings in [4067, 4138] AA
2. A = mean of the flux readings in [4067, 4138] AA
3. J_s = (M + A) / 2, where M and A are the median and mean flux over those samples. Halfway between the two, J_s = 41.2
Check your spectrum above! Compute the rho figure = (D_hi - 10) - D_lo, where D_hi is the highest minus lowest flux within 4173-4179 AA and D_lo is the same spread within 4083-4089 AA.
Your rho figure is -9.7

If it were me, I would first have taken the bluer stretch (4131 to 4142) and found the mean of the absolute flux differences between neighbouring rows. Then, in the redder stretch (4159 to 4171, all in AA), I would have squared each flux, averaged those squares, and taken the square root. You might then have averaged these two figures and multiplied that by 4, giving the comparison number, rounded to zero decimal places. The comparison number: 103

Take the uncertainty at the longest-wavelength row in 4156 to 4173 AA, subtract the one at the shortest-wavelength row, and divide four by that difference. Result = -40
